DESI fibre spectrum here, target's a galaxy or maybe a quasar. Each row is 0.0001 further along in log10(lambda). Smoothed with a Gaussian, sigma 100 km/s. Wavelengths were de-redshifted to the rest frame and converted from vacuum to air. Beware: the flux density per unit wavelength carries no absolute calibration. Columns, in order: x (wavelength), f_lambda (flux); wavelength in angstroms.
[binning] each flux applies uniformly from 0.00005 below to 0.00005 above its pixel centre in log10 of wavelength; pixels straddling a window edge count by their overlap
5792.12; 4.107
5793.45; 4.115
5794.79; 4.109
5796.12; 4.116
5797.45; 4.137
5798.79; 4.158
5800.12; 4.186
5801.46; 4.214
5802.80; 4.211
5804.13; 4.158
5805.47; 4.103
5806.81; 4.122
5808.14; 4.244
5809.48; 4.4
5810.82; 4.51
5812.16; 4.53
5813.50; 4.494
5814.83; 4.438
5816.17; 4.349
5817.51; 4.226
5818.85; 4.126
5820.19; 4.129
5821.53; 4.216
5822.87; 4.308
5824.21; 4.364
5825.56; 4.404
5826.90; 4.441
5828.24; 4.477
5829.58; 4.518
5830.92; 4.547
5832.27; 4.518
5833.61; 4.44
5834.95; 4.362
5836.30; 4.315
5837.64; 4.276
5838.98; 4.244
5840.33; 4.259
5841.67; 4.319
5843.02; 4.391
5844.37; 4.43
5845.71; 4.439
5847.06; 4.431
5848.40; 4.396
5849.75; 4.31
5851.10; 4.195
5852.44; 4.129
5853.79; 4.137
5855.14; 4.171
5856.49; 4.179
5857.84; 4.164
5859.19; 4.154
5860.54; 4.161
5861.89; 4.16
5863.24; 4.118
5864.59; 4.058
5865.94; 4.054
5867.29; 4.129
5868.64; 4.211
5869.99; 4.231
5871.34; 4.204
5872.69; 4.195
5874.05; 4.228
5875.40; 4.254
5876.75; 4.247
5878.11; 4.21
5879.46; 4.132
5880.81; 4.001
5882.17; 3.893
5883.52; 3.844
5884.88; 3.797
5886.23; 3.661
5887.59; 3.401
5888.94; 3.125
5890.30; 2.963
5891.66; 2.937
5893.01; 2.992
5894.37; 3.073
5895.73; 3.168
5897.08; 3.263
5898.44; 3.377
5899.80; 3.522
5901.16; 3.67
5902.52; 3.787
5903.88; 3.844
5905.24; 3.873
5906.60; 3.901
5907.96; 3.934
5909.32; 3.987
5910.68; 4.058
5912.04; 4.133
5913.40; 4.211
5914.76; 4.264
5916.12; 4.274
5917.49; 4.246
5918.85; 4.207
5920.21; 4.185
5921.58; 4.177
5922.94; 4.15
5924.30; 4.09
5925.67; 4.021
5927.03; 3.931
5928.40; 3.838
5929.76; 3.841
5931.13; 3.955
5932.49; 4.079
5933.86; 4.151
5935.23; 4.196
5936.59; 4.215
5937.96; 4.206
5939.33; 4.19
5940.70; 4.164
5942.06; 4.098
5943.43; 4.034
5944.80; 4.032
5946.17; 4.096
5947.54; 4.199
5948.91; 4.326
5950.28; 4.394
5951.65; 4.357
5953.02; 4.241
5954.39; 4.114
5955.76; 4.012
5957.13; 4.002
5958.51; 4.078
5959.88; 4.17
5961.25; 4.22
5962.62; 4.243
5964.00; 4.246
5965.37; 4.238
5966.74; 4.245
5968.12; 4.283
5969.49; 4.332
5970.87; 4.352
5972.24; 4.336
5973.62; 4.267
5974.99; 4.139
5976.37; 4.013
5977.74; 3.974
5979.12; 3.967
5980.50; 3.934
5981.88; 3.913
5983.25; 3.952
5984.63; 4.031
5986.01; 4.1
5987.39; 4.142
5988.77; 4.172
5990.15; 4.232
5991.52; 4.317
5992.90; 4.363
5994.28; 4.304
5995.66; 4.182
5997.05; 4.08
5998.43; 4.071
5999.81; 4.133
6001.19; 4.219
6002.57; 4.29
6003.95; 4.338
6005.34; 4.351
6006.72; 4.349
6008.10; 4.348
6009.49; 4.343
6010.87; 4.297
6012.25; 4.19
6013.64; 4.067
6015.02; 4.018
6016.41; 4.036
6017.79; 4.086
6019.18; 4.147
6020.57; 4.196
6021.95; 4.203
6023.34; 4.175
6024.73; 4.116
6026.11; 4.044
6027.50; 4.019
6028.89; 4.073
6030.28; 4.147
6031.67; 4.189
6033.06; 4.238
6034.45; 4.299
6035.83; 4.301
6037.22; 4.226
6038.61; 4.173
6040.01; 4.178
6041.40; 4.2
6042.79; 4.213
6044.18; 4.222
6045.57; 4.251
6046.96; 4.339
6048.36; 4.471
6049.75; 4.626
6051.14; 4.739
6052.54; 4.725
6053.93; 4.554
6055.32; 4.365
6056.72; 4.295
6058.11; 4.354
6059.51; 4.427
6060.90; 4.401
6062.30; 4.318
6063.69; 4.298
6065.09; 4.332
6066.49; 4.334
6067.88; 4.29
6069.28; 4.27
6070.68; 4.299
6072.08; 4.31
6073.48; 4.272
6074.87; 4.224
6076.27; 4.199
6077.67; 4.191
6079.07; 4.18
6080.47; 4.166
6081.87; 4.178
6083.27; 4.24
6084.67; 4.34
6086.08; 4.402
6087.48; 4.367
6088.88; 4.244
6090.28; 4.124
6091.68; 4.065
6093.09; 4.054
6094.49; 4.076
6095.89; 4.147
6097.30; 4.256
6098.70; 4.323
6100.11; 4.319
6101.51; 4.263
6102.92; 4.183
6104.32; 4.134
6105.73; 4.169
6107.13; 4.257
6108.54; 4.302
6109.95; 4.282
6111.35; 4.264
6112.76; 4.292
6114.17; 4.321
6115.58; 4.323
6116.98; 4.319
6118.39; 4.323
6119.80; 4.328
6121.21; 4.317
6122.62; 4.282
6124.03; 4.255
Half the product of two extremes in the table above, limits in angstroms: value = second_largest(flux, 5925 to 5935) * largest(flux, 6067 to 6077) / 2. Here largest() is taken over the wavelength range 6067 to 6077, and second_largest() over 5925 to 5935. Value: 8.8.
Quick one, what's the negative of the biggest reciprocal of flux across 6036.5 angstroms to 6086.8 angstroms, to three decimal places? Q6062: -0.240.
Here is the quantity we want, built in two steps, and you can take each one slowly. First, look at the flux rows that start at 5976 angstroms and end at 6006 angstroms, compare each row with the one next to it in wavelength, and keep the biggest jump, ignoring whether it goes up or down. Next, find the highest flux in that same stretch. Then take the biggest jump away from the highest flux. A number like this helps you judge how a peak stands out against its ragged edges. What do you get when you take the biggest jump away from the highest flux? 4.2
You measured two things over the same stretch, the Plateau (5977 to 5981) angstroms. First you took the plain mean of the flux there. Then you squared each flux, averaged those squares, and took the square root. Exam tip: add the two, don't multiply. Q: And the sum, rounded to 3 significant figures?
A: 7.92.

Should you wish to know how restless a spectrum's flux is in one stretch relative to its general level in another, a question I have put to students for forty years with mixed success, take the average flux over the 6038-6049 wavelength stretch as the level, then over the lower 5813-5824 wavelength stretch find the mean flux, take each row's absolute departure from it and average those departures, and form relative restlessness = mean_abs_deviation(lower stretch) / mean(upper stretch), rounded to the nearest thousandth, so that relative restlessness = 0.026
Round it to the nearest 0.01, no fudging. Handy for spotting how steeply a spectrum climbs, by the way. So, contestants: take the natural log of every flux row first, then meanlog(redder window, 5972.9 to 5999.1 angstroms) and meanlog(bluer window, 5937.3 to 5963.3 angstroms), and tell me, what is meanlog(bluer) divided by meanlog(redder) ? 1.01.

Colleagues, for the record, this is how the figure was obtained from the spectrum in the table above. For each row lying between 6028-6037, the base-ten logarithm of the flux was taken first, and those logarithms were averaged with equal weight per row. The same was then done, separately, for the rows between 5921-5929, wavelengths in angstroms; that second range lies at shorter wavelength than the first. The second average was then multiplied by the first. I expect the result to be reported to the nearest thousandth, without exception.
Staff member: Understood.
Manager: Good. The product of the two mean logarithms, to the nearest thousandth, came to 0.378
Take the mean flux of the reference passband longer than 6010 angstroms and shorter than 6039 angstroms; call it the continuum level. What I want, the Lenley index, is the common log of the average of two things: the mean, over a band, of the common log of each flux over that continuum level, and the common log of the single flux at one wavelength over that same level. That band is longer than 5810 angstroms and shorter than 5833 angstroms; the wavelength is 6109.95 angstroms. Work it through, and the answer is -1.74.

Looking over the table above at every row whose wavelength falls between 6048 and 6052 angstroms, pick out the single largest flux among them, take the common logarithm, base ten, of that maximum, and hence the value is 0.676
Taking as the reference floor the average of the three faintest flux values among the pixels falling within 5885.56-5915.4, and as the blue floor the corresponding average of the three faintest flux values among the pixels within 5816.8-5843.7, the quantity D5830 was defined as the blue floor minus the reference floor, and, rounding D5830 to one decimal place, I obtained 1.2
